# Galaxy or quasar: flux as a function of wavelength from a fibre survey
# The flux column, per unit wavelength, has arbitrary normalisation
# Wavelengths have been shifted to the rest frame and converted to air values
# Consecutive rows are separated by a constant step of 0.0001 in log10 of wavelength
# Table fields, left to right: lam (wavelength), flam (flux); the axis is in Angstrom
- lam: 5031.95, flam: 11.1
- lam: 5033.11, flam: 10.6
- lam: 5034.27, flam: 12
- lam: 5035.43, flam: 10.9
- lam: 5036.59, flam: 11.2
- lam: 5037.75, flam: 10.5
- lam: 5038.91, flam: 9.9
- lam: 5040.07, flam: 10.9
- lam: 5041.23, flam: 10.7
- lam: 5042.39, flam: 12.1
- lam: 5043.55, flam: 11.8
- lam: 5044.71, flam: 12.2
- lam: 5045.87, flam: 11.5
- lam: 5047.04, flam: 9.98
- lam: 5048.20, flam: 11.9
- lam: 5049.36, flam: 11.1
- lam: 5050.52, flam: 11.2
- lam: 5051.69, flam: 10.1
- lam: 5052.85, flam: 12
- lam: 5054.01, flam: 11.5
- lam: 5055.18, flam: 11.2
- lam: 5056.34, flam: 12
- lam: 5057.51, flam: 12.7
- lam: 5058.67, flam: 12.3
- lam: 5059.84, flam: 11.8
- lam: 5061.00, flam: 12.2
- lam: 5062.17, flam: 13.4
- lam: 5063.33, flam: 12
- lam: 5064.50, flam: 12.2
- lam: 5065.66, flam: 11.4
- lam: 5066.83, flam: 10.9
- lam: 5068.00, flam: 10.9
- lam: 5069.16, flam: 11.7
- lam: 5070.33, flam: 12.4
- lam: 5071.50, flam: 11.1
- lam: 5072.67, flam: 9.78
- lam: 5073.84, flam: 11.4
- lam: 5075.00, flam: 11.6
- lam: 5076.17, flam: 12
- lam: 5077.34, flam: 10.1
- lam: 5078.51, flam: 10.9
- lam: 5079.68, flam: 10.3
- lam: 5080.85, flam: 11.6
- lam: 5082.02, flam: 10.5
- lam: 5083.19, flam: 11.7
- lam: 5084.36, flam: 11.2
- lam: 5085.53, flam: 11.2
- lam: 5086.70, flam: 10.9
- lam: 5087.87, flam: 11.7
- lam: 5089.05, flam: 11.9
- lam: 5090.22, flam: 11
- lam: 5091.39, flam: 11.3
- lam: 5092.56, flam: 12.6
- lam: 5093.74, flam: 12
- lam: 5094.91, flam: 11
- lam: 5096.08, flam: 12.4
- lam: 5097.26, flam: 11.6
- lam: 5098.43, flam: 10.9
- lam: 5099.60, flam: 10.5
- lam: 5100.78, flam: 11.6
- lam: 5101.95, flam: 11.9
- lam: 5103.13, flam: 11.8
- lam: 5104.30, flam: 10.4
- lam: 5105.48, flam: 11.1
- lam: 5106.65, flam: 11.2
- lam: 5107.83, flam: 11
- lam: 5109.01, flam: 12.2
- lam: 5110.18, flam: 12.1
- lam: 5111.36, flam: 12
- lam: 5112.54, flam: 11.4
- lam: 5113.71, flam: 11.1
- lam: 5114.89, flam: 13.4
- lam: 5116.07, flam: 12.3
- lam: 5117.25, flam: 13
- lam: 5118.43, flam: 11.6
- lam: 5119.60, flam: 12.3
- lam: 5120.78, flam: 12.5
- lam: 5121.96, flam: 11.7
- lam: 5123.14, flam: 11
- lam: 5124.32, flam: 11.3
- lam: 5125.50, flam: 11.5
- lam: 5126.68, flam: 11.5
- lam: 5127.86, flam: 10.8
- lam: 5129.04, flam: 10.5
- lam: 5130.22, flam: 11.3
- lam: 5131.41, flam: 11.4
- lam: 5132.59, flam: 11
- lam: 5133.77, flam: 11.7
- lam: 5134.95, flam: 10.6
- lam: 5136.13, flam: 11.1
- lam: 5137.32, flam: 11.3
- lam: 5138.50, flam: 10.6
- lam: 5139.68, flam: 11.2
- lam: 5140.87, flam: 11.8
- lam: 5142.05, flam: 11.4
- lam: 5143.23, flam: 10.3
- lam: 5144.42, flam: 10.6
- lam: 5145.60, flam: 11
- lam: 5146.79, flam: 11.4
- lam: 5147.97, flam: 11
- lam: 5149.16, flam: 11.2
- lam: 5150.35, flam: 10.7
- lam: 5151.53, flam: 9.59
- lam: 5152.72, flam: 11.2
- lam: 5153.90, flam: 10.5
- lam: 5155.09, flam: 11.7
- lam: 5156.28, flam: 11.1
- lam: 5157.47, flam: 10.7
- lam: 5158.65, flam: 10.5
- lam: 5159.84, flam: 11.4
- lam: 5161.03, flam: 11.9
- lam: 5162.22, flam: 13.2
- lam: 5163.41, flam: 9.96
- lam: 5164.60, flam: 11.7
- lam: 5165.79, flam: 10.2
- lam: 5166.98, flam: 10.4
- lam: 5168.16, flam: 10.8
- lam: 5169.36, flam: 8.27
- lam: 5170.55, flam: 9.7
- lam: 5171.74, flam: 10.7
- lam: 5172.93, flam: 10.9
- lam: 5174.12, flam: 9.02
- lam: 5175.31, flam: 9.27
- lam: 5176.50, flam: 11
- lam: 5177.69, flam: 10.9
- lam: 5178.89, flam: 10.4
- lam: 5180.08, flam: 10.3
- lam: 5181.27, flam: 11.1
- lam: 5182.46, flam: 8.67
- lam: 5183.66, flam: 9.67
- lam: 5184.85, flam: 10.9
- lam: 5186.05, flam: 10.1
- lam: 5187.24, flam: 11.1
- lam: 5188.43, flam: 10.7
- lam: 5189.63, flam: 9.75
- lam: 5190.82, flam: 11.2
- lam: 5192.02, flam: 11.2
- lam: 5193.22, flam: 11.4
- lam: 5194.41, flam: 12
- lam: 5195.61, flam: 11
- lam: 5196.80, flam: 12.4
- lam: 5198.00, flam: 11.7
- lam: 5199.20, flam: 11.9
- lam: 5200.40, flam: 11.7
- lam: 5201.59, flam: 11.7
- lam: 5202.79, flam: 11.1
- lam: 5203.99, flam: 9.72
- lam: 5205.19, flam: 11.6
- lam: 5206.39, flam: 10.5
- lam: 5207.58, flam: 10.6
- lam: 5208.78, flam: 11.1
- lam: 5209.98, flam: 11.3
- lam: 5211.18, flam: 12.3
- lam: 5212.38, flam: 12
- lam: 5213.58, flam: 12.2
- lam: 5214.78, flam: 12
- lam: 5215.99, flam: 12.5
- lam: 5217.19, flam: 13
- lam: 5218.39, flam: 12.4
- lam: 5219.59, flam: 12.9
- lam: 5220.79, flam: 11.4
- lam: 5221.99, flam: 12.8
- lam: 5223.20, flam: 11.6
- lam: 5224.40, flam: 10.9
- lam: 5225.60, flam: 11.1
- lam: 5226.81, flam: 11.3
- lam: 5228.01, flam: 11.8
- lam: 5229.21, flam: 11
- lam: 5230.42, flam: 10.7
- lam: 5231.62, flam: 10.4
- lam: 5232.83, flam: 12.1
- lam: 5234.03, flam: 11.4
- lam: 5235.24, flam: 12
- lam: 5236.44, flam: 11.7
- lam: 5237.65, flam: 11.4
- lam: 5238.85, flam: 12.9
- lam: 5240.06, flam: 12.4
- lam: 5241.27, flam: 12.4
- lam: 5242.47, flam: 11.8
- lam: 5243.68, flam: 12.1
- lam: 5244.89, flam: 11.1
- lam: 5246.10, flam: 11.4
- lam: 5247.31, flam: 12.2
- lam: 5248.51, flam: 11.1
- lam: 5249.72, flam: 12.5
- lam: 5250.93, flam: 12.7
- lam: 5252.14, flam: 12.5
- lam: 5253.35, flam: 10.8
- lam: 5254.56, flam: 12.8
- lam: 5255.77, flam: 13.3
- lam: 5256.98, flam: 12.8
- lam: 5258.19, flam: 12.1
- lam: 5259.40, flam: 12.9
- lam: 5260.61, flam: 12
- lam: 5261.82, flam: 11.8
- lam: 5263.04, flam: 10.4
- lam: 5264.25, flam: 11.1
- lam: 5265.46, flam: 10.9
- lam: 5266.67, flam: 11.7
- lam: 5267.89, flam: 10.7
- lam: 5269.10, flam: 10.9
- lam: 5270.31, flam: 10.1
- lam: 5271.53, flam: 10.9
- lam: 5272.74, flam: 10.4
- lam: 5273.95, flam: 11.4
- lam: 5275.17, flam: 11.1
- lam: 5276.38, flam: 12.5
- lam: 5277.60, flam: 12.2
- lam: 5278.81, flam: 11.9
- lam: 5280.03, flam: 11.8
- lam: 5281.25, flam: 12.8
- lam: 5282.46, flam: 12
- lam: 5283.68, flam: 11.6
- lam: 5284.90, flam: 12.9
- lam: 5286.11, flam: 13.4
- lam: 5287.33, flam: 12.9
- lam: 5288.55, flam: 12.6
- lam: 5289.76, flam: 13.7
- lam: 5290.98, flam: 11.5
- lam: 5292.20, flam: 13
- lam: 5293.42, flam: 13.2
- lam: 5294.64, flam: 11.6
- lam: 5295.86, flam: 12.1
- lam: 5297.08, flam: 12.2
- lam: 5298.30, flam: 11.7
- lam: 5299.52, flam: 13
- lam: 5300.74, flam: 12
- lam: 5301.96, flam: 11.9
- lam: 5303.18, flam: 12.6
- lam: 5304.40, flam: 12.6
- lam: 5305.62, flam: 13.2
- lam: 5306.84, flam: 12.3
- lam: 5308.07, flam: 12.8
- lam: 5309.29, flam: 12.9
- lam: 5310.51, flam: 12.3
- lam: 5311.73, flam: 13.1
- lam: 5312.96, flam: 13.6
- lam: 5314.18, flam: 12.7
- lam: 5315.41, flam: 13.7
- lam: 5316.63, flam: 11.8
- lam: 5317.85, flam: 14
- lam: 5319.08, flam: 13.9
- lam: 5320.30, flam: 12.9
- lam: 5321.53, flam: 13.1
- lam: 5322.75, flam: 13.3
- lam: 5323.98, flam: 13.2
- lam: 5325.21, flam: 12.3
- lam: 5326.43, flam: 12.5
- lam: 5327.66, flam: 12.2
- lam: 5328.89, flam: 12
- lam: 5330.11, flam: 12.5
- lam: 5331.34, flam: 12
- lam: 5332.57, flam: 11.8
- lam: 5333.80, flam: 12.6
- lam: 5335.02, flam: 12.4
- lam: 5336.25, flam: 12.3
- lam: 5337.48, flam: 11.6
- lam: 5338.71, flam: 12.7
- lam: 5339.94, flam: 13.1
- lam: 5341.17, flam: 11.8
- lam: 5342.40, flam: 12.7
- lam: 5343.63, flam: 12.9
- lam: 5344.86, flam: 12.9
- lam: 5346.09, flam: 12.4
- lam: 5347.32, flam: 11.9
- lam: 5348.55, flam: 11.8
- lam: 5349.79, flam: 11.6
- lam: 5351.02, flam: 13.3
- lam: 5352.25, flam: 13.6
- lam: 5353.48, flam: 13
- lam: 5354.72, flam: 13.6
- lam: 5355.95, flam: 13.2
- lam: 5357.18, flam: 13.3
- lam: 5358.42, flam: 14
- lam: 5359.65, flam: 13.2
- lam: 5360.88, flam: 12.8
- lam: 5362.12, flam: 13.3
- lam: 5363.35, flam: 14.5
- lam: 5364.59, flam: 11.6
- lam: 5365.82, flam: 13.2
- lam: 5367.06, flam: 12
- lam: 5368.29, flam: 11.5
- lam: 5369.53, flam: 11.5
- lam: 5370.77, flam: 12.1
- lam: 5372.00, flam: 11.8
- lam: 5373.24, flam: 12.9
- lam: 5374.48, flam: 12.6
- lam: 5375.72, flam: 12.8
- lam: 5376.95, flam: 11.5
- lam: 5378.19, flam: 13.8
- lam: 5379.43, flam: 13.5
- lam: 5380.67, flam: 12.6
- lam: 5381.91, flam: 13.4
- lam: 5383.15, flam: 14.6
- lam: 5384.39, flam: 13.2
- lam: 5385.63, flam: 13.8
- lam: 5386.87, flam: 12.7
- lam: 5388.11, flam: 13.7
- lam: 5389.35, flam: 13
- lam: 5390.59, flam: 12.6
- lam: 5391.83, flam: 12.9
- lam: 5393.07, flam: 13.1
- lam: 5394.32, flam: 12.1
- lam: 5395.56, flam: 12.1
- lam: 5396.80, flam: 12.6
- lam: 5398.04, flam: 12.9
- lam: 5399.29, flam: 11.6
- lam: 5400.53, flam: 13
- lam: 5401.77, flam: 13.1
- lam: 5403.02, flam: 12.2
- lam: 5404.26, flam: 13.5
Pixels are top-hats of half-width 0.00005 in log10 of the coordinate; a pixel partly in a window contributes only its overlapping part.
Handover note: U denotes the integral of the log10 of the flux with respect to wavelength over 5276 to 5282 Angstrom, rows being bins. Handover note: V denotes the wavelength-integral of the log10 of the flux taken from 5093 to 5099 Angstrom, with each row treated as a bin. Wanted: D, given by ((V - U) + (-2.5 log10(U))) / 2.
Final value -1.1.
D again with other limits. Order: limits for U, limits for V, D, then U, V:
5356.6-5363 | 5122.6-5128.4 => -1.6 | 7.21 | 6.09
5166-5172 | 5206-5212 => -0.8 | 5.98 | 6.30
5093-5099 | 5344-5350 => -0.9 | 6.38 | 6.51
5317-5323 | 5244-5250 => -1.2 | 6.76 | 6.39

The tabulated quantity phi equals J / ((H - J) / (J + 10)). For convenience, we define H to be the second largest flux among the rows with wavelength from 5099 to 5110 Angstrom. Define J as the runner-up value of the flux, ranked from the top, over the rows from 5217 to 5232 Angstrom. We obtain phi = -295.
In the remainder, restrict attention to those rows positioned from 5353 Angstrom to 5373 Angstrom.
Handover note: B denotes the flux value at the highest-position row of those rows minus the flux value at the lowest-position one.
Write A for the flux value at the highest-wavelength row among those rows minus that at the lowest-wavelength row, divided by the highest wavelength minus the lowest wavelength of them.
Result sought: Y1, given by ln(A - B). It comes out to 0.1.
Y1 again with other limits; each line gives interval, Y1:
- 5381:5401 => -1.0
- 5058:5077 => -1.3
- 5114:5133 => 0.8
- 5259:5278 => -0.4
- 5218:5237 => -0.4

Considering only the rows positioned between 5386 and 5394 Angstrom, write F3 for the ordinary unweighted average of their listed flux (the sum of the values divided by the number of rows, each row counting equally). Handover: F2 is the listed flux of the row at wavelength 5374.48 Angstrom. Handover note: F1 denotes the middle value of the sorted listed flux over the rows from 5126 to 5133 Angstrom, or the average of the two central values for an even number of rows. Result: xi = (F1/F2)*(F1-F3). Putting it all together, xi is -1.6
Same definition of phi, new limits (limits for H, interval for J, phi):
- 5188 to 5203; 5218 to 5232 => -365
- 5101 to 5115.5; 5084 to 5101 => -1389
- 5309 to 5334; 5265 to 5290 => 627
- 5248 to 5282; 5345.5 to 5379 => -305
